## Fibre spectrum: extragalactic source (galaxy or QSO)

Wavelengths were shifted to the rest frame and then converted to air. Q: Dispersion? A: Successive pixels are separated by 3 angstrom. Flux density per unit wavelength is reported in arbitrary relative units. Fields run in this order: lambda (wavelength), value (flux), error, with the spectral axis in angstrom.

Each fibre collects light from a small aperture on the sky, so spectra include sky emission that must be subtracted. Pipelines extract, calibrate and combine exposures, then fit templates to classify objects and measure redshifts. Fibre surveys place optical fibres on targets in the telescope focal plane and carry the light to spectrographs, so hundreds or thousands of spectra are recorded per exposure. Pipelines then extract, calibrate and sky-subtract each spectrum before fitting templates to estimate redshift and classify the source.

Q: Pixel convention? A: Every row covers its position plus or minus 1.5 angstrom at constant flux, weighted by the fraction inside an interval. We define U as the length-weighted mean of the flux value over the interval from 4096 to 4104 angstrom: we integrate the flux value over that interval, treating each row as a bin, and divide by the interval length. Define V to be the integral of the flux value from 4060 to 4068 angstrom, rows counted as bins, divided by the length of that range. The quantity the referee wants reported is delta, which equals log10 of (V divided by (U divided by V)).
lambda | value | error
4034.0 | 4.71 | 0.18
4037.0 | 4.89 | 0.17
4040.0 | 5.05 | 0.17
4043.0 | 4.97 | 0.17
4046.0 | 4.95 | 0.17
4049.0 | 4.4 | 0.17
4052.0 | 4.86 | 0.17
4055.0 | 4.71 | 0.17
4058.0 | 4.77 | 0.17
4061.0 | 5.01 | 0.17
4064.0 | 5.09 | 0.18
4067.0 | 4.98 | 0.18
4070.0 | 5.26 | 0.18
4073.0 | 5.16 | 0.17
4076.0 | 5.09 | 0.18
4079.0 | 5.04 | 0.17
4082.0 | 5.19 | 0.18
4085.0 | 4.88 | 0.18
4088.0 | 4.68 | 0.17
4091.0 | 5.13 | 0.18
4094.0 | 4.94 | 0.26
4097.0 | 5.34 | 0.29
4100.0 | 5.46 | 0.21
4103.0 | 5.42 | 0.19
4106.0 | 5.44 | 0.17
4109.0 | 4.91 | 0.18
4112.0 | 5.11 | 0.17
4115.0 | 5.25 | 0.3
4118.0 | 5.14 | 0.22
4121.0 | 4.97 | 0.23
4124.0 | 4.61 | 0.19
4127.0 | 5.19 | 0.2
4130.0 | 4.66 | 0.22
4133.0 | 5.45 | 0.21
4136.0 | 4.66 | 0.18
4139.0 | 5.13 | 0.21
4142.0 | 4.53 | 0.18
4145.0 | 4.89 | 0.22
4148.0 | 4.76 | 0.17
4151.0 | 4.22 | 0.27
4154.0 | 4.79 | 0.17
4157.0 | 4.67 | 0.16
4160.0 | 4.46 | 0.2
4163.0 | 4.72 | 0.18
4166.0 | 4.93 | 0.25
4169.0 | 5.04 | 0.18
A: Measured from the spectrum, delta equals 0.670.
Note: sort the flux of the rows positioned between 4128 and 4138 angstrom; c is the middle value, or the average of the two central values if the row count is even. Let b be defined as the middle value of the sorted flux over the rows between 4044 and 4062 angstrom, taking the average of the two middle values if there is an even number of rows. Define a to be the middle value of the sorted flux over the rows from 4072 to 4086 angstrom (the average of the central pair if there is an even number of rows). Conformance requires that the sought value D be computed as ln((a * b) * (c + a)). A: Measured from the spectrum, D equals 5.48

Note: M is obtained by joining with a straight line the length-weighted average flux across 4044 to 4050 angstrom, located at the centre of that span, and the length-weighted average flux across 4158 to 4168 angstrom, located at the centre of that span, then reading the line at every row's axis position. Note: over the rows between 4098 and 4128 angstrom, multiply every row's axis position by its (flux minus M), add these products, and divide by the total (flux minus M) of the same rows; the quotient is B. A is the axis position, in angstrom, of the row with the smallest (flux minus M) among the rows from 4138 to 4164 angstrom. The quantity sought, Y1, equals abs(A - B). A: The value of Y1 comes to 40.9 angstrom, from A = 4151.0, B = 4110.1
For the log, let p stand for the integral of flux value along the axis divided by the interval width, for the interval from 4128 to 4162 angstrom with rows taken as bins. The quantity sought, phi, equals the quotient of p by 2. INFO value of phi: 2.38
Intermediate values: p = 4.8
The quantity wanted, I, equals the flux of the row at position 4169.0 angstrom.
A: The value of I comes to 5.04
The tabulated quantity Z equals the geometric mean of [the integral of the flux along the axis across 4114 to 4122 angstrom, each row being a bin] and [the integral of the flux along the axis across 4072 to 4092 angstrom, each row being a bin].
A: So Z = 64.1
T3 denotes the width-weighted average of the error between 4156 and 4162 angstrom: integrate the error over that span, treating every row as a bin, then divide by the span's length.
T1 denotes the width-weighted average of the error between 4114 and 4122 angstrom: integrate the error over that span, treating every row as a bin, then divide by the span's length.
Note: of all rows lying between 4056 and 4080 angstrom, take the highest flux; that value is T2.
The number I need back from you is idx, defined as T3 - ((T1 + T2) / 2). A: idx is -2.57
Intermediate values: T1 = 0.25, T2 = 5.26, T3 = 0.182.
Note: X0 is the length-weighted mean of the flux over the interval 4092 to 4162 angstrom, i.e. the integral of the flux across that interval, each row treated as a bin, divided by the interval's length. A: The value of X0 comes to 4.96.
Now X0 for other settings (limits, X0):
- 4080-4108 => 5.16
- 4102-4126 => 5.10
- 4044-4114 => 5.04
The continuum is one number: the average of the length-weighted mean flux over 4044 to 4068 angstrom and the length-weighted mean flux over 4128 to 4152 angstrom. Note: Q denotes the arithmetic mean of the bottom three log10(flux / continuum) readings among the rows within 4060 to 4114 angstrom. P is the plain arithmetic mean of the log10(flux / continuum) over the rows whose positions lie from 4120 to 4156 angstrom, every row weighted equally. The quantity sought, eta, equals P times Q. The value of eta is 0.0000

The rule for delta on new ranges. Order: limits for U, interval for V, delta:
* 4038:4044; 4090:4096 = 0.708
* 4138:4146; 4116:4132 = 0.704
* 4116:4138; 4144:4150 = 0.661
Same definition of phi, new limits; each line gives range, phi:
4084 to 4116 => 2.57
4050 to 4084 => 2.50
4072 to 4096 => 2.51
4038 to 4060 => 2.41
